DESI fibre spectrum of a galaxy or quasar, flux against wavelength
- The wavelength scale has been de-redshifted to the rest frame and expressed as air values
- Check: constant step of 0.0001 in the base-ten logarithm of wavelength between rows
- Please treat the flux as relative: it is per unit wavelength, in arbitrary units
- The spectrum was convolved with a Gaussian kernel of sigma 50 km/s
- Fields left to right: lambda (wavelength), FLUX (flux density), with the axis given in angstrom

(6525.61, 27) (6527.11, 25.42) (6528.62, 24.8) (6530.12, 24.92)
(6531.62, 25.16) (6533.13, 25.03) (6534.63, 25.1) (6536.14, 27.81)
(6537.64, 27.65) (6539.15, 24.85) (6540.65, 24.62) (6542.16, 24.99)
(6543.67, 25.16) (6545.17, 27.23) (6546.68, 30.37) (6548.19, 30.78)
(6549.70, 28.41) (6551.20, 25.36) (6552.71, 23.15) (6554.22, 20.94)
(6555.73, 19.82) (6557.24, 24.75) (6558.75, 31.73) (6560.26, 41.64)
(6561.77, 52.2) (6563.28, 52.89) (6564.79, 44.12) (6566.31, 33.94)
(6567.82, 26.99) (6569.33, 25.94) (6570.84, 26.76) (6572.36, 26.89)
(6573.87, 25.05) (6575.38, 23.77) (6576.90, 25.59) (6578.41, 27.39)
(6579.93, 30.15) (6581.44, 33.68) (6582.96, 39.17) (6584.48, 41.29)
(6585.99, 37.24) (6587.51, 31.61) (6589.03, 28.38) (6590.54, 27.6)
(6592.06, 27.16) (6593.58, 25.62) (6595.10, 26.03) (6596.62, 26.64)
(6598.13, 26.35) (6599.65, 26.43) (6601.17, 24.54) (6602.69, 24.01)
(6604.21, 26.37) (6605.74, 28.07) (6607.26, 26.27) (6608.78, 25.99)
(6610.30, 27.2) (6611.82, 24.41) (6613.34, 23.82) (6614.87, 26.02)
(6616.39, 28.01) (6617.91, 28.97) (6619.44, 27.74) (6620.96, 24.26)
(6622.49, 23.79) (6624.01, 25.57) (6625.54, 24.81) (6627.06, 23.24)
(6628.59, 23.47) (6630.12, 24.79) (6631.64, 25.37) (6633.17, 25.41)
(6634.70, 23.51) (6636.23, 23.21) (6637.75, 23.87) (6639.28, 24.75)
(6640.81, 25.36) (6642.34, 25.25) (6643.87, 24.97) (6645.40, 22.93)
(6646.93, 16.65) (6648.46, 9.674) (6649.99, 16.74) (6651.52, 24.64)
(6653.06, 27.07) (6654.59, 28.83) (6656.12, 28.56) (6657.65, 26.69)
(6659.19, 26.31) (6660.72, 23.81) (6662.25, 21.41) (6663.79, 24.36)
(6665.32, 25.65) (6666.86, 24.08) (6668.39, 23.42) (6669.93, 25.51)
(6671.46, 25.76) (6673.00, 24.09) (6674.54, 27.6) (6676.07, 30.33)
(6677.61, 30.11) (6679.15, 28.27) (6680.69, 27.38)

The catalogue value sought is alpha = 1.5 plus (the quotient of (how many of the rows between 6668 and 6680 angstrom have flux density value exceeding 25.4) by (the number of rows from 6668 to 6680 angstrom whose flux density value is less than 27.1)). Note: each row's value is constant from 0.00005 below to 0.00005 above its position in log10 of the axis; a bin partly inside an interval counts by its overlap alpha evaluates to 3.0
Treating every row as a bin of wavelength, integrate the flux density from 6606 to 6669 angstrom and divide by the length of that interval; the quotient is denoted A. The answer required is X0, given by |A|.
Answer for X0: 24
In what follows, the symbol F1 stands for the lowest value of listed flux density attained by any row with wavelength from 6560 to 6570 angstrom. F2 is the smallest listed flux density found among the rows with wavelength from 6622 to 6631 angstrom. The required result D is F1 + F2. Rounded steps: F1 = 25.94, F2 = 23.24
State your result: 49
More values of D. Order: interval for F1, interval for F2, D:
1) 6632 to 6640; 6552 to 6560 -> 43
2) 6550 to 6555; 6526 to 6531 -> 46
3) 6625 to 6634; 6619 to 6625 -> 47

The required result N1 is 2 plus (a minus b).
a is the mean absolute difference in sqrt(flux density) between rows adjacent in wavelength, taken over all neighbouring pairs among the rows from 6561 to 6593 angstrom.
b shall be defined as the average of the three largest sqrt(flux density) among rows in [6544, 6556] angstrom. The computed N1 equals -3.2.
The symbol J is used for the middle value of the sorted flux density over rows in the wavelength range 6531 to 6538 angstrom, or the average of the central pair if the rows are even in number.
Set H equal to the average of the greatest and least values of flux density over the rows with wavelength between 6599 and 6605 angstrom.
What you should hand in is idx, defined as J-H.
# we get 0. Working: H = 25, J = 25.2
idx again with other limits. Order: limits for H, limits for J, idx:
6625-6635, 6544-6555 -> 3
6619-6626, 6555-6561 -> 2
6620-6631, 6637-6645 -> 1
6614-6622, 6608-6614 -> -1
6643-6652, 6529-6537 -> 8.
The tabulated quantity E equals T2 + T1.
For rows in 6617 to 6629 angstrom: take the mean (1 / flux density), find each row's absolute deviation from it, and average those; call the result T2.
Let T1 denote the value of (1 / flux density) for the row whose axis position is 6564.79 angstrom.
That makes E 0.025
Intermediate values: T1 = 0.023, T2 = 0.0025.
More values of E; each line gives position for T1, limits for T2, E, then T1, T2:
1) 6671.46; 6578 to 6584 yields 0.042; 0.039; 0.0036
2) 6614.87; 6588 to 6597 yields 0.040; 0.038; 0.0011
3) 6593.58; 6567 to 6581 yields 0.041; 0.039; 0.0018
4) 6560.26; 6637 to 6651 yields 0.039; 0.024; 0.0149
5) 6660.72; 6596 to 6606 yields 0.044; 0.042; 0.0016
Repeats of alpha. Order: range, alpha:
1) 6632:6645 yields 1.6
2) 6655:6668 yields 2.1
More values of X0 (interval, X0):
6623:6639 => 24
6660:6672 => 24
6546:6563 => 31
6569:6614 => 28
